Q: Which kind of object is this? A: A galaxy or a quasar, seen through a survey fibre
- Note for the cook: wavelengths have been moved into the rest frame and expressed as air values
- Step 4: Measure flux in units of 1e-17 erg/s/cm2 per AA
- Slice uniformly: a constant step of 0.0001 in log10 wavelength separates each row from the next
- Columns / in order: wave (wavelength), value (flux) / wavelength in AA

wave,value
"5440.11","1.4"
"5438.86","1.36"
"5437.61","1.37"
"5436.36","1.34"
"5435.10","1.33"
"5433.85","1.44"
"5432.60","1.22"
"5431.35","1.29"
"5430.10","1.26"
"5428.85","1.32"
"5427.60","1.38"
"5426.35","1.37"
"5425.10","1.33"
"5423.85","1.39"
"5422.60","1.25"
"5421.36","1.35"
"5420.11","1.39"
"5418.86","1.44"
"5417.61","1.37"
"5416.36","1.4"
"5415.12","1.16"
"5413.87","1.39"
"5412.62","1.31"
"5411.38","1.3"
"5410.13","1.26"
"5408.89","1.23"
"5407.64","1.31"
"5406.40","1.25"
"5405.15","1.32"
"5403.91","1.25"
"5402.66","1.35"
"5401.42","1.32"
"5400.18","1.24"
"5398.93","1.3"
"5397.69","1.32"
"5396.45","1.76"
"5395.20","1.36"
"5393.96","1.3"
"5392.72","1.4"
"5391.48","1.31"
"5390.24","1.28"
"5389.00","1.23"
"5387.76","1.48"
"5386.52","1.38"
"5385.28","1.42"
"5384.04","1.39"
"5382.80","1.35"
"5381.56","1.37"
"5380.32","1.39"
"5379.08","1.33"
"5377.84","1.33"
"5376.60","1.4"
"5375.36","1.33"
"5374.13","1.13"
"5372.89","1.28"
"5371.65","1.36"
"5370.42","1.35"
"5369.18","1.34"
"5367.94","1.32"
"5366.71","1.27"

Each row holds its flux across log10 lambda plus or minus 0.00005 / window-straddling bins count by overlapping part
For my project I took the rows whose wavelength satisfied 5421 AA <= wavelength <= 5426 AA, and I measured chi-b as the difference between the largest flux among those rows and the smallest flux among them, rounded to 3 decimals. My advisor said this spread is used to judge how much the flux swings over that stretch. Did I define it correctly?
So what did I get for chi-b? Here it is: 0.140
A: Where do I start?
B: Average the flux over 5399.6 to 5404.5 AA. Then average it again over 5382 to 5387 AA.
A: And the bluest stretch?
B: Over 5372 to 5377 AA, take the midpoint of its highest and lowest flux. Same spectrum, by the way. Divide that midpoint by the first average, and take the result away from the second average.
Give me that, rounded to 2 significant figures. 0.40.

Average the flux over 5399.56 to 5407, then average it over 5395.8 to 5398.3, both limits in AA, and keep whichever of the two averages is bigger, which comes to 1.54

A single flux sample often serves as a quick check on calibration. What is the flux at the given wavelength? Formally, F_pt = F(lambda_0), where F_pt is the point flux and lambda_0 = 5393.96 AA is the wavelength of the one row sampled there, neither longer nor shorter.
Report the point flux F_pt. 1.3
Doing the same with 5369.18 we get 1.34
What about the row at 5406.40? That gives 1.25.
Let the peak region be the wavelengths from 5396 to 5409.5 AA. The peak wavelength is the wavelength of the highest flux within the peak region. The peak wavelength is 5396.45 AA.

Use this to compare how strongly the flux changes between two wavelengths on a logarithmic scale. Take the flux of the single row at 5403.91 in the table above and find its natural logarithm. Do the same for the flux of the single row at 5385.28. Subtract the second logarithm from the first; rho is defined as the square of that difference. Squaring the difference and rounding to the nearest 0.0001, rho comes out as 0.0163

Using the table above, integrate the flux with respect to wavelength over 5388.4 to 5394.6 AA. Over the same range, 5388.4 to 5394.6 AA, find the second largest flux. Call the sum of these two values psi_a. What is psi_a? 9.4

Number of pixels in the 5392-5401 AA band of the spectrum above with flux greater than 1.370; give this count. 2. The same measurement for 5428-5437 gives 1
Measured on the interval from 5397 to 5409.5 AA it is 0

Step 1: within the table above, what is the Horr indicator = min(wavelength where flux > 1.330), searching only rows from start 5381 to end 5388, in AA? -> 5381.56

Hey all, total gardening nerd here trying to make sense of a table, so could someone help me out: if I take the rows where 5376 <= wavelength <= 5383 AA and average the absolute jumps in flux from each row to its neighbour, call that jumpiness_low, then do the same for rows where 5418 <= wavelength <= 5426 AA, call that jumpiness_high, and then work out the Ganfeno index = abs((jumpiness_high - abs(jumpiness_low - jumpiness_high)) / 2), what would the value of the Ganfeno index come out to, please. 0.017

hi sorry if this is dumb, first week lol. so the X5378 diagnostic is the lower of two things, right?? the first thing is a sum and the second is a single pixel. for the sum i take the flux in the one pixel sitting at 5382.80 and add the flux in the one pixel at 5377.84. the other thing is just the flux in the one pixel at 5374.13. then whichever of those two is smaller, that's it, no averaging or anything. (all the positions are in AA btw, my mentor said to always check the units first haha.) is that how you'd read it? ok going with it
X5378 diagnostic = 1.13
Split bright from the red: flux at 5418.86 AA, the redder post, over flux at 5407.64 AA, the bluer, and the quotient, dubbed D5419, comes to 1.10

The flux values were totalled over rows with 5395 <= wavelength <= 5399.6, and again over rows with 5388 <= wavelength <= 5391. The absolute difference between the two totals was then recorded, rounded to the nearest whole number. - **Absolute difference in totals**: 3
